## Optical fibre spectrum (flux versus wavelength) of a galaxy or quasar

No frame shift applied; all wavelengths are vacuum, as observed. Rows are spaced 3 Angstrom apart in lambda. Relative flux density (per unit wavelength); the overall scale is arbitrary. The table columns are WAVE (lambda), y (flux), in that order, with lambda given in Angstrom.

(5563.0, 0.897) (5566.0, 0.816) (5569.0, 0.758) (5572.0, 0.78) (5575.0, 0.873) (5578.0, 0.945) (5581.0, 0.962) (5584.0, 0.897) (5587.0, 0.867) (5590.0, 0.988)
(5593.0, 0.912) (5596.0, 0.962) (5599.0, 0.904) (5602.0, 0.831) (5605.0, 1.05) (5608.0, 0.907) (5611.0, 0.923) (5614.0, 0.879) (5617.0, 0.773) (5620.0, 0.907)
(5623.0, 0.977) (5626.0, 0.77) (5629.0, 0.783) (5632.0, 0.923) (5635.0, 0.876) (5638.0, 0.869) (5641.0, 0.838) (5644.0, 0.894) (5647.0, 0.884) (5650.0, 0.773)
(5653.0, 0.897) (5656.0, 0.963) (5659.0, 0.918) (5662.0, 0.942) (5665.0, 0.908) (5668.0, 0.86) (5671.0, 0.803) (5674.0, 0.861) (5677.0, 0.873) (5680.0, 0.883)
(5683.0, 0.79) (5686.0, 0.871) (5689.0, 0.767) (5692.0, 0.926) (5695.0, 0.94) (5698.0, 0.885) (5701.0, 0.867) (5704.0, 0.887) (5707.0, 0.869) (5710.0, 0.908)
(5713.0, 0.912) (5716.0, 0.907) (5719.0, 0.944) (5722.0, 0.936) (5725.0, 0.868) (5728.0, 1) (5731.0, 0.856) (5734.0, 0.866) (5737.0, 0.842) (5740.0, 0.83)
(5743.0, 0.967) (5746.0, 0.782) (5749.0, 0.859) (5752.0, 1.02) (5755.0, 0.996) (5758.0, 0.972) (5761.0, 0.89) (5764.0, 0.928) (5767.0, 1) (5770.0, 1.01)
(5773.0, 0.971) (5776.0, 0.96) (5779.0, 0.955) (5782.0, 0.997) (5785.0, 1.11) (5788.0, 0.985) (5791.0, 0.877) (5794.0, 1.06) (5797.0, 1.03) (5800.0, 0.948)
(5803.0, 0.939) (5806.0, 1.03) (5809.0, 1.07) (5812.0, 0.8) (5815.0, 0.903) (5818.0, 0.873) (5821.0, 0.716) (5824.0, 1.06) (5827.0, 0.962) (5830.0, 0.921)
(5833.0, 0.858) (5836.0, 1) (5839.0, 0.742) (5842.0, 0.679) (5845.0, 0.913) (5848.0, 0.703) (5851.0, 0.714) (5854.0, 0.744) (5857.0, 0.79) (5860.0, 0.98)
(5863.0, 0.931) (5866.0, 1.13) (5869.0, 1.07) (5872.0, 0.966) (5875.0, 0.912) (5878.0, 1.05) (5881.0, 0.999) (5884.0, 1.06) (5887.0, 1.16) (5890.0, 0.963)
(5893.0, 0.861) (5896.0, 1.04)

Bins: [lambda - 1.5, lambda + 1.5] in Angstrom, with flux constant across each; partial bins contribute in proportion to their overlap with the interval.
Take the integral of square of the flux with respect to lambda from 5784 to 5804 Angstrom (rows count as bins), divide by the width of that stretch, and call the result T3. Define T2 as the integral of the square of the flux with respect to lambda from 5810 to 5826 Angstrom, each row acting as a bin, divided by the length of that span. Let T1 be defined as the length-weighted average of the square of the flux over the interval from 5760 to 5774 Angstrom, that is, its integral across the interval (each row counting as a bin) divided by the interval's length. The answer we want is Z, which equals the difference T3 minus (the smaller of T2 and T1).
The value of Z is 0.20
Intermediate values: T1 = 0.93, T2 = 0.79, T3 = 0.99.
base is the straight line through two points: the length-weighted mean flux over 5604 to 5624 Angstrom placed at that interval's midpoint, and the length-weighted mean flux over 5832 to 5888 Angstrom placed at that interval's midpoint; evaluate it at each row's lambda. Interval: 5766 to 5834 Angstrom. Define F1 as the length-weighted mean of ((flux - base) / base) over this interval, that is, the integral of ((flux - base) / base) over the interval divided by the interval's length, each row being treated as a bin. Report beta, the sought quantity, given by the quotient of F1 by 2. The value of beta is 0.025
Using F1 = 0.049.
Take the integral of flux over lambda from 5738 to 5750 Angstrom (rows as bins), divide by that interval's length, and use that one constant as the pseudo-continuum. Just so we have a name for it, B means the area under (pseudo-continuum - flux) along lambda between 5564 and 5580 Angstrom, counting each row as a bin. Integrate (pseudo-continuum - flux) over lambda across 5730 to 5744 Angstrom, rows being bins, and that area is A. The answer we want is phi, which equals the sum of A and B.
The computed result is 0.1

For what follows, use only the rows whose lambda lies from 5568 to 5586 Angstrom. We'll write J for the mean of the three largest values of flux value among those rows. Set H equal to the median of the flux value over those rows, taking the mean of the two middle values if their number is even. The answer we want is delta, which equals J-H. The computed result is 0.050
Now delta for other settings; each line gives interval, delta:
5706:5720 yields 0.013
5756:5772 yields 0.022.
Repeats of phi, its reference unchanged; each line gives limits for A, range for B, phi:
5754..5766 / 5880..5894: -3.2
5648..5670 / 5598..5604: -0.9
